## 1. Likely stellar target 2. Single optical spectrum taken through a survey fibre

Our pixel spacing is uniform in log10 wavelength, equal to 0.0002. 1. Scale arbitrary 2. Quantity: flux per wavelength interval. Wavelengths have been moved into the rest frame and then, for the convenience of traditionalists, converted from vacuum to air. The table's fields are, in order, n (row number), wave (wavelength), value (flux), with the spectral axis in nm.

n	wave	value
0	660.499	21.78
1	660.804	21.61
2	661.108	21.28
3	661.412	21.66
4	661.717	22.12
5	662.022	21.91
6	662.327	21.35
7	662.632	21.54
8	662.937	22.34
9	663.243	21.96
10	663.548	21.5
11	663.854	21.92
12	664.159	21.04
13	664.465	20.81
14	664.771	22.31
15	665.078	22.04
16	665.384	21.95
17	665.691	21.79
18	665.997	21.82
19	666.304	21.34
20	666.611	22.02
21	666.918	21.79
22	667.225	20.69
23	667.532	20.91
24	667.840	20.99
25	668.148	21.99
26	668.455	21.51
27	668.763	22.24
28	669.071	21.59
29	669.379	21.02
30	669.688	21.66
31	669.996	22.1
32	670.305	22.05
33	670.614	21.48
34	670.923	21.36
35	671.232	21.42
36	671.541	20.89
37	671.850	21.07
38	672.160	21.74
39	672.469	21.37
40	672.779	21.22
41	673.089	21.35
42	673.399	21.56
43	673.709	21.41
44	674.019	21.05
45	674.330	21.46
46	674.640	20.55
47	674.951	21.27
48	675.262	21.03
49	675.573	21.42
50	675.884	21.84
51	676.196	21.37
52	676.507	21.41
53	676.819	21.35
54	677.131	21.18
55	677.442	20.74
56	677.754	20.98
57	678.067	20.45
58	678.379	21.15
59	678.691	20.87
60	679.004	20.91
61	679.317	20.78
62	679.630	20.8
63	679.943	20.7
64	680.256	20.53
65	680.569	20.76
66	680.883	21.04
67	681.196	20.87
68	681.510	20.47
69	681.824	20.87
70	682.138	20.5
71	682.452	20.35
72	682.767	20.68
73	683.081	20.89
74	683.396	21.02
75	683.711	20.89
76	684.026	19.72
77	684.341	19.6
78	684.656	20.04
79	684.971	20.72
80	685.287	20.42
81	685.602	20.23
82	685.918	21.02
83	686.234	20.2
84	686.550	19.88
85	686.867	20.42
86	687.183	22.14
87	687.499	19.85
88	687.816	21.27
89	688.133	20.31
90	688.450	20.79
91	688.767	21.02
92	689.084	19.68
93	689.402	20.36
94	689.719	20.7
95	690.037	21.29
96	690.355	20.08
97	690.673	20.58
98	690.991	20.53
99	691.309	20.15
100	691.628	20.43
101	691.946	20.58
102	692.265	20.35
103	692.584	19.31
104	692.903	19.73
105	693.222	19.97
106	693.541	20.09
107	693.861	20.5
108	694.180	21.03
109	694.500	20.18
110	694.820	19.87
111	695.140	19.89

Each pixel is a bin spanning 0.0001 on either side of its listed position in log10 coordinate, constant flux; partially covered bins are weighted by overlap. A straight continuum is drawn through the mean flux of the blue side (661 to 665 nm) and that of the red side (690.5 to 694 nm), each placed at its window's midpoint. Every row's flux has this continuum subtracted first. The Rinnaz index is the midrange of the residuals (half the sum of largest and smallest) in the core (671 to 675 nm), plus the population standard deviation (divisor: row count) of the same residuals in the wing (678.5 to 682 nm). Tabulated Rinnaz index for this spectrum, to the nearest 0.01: 0.15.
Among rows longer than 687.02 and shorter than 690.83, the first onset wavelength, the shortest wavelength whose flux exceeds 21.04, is 687.183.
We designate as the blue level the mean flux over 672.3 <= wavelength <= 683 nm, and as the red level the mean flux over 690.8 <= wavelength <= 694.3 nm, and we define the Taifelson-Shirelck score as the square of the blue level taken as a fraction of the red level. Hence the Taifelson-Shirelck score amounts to 1.08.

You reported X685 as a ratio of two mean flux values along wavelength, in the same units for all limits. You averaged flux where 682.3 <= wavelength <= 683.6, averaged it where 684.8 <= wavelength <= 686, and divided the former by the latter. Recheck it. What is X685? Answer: 1.01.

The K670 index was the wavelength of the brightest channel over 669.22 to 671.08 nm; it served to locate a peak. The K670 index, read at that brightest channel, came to 669.996 nm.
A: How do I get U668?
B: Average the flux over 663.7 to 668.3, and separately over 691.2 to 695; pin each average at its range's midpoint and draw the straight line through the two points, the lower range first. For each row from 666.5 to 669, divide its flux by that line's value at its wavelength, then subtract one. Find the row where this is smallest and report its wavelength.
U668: 667.225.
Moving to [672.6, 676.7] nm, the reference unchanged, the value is 674.640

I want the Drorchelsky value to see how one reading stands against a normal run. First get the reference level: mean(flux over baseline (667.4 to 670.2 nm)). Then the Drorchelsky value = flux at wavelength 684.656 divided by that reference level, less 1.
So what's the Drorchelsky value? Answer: -0.07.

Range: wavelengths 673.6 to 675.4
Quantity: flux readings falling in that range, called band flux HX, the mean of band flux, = 21.1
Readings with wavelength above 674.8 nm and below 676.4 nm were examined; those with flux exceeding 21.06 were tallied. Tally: 4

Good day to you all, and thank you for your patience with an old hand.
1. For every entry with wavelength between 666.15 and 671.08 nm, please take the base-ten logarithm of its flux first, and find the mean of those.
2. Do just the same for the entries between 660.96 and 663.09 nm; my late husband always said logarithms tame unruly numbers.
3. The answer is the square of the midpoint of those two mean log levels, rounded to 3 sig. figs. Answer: 1.78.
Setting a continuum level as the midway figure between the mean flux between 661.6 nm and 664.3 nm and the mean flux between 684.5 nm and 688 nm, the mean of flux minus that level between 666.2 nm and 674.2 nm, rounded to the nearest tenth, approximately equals 0.3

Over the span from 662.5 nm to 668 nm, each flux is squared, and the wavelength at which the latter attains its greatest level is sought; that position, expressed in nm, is 662.937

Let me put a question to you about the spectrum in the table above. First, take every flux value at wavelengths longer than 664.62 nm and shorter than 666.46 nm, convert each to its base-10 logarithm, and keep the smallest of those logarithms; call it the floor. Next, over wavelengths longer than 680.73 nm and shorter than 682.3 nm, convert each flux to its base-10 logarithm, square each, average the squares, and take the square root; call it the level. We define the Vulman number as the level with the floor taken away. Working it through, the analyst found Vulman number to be -0.012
